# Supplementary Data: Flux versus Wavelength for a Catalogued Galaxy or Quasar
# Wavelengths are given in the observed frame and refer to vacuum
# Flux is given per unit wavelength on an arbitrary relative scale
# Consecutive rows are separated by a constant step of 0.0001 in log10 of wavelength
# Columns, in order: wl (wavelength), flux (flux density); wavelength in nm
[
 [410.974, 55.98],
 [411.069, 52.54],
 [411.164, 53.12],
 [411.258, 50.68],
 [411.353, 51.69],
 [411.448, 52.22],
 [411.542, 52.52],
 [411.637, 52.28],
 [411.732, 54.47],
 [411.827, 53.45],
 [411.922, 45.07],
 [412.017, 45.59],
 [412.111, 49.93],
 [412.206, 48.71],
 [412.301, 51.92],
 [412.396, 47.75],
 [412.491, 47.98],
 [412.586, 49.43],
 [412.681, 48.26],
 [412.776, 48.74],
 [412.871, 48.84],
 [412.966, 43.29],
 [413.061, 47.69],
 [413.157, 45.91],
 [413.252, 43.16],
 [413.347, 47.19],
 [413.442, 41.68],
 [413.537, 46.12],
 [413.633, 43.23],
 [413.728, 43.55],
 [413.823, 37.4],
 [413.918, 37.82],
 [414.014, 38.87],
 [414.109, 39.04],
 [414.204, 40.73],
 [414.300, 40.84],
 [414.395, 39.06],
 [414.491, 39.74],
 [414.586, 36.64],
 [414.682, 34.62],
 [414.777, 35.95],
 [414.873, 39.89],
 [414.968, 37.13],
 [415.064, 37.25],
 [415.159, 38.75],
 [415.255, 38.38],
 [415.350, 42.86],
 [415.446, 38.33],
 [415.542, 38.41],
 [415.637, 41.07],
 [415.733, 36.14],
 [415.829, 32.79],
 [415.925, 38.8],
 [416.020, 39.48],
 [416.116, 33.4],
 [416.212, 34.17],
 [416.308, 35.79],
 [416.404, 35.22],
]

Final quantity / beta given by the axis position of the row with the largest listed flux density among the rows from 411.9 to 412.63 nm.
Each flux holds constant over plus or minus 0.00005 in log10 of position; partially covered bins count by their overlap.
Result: 412.301 nm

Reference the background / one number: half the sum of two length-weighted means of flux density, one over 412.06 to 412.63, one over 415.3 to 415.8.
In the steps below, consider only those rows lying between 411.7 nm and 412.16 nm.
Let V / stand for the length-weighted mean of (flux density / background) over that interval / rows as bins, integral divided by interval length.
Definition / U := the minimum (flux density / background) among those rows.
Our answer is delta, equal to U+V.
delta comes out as 2.1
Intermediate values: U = 1.02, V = 1.12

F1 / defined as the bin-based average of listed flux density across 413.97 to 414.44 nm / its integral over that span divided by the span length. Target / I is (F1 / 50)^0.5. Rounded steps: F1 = 40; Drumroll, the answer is 0.89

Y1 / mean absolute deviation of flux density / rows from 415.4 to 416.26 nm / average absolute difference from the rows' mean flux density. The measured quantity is 2.5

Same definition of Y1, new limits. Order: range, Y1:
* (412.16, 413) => 1.3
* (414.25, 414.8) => 2.1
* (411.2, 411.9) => 0.9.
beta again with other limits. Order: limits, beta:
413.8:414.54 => 414.300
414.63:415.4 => 415.350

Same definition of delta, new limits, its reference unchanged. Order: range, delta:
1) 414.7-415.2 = 1.7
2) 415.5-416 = 1.6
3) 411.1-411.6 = 2.3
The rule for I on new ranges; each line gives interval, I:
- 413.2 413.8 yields 0.94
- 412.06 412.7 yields 0.99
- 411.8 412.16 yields 0.98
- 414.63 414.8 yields 0.84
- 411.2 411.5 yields 1.02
